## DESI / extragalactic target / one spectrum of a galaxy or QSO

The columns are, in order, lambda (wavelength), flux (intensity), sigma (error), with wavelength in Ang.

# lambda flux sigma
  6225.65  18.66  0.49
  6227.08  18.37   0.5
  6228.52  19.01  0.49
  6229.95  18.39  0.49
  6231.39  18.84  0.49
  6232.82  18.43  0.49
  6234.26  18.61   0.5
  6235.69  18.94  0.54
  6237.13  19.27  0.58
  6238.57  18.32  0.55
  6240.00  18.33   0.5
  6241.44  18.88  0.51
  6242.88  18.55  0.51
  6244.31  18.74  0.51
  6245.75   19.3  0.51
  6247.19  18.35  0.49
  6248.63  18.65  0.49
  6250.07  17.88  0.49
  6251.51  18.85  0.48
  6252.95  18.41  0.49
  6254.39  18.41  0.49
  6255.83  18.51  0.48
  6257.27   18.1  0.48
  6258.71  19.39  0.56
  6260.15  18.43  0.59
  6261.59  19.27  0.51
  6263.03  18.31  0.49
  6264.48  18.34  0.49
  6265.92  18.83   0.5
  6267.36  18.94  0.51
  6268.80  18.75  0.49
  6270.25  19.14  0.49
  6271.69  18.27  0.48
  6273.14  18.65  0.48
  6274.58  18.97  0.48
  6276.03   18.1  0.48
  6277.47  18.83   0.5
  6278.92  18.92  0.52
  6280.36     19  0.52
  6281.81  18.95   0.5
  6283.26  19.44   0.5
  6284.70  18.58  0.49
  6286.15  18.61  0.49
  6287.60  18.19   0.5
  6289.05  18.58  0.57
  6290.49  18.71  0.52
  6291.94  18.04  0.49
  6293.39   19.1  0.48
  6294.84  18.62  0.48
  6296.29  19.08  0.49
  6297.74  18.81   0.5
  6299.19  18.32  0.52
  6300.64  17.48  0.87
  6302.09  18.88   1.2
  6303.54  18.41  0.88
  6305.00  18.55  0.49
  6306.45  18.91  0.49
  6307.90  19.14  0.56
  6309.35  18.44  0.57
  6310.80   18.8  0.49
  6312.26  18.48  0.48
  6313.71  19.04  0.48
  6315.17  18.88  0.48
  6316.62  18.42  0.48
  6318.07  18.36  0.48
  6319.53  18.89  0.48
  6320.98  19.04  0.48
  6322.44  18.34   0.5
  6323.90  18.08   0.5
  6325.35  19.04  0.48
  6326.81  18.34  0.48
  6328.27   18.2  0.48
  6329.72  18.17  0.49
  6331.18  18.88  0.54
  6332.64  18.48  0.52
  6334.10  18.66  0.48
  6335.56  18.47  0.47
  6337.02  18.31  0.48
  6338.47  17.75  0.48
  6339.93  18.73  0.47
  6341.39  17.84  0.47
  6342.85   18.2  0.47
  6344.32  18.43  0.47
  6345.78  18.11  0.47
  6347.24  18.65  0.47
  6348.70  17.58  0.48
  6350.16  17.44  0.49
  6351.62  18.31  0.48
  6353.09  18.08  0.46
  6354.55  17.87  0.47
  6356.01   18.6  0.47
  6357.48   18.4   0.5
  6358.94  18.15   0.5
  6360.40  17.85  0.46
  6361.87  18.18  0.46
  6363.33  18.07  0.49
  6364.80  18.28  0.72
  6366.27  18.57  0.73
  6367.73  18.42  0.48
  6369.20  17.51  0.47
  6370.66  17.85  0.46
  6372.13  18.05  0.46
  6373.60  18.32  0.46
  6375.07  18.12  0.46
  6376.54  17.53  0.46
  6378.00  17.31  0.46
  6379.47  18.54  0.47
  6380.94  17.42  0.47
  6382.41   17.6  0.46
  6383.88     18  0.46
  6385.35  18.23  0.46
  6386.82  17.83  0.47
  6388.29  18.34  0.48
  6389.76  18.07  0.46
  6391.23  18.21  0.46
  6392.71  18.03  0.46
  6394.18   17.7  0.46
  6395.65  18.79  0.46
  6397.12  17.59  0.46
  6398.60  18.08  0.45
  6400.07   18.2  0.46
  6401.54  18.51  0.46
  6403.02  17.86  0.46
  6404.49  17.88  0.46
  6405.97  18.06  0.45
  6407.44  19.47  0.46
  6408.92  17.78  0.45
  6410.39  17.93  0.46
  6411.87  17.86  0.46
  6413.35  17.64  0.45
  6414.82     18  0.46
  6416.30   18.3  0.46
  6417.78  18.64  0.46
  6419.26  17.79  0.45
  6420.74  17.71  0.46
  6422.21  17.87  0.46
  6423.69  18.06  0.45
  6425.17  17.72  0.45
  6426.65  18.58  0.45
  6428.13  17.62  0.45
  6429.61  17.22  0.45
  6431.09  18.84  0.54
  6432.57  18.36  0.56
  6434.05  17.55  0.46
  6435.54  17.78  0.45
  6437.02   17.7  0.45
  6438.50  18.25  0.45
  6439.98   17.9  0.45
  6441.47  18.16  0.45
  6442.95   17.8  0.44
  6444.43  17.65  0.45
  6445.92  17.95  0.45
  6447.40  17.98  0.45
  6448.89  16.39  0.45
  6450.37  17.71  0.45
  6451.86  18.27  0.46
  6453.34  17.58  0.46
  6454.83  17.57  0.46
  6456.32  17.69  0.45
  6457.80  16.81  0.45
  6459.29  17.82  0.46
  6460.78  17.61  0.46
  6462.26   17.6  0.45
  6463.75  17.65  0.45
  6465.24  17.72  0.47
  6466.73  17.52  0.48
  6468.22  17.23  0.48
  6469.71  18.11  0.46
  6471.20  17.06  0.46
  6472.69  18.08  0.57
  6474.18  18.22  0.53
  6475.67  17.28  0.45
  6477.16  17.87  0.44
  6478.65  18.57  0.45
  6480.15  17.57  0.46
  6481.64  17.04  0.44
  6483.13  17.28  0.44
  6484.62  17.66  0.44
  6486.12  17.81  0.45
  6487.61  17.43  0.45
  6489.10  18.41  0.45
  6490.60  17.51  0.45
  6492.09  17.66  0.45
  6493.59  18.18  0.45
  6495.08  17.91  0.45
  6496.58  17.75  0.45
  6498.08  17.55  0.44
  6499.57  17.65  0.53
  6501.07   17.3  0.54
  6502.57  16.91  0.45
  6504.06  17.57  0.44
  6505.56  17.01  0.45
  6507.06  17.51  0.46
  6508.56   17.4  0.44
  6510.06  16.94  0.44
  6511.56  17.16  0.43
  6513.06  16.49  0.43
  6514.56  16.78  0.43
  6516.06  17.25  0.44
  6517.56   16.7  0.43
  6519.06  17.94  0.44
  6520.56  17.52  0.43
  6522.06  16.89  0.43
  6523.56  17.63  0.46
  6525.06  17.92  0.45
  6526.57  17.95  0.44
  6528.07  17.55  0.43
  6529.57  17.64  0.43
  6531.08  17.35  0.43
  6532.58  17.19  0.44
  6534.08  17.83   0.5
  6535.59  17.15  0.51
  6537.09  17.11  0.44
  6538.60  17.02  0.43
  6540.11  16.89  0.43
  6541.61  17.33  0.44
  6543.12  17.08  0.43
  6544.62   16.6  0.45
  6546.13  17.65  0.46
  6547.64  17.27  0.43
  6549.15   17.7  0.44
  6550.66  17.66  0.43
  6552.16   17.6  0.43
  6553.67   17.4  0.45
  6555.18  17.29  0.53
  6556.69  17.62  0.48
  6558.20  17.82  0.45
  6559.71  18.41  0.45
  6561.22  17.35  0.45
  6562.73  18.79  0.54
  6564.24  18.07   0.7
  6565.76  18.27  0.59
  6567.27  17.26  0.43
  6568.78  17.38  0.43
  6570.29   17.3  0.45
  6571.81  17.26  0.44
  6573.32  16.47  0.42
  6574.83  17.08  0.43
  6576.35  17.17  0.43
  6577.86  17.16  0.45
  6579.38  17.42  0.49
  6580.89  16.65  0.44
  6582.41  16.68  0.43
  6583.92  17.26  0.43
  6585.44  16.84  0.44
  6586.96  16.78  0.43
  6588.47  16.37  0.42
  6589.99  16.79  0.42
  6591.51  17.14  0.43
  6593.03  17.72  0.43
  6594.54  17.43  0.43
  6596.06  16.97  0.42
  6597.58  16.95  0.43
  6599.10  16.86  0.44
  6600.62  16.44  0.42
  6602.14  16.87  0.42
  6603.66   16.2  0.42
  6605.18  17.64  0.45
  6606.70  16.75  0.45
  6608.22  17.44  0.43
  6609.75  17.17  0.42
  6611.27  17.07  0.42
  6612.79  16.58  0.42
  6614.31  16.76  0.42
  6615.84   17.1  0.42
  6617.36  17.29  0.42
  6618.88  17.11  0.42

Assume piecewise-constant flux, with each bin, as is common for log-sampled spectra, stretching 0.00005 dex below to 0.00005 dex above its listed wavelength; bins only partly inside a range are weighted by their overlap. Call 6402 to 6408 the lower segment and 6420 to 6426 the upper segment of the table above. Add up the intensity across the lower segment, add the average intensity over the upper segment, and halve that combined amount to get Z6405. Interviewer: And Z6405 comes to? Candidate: 45.6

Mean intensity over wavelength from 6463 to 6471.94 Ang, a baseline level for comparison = 17.5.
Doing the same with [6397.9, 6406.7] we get 18.1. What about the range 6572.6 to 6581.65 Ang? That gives 17.0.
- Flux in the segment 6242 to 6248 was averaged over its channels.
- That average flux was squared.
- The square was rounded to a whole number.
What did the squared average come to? 351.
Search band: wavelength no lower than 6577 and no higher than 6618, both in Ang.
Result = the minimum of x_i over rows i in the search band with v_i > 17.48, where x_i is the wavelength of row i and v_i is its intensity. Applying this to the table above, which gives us 6593.03 Ang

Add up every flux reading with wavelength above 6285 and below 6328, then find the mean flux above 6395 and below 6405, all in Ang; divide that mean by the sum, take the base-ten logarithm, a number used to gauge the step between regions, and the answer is -1.47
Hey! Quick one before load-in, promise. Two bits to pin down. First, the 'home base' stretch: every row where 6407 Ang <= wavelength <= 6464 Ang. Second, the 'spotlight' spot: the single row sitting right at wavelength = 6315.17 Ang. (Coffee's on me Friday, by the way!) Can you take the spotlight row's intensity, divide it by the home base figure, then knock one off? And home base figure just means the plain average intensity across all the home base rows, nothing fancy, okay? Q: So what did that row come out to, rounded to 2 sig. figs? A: 0.057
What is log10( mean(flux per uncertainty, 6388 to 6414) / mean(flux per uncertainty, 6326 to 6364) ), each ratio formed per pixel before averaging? 0.017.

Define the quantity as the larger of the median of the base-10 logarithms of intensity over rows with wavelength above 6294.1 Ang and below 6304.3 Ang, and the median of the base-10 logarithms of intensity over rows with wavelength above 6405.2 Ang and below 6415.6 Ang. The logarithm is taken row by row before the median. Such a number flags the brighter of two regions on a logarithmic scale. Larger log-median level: 1.27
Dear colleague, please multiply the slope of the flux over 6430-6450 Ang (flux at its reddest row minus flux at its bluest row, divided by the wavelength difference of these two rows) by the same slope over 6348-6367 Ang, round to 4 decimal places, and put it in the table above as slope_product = -0.0078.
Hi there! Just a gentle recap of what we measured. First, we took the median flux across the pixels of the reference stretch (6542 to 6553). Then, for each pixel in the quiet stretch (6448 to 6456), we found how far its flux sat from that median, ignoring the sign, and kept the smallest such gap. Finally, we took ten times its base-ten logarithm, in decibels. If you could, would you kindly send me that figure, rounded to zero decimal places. -17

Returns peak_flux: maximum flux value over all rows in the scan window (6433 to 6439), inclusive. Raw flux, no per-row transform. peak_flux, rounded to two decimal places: 18.25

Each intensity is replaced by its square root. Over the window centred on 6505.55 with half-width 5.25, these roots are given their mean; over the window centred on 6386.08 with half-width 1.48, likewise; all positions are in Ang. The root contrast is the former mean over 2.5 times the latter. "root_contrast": 0.391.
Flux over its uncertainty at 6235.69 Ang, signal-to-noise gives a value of 35.1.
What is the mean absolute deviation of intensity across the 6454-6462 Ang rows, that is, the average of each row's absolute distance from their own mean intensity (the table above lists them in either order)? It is 0.28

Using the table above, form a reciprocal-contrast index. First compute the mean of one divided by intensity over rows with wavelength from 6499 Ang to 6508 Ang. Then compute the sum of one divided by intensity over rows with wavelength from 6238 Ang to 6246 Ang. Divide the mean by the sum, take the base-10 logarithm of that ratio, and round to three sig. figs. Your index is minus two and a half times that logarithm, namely 1.86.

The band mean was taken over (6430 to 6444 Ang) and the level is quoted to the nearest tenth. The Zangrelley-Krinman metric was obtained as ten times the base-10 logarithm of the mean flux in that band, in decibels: 12.6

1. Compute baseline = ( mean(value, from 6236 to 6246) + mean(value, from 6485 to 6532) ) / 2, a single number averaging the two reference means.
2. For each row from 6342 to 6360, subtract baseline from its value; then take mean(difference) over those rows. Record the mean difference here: 0.04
